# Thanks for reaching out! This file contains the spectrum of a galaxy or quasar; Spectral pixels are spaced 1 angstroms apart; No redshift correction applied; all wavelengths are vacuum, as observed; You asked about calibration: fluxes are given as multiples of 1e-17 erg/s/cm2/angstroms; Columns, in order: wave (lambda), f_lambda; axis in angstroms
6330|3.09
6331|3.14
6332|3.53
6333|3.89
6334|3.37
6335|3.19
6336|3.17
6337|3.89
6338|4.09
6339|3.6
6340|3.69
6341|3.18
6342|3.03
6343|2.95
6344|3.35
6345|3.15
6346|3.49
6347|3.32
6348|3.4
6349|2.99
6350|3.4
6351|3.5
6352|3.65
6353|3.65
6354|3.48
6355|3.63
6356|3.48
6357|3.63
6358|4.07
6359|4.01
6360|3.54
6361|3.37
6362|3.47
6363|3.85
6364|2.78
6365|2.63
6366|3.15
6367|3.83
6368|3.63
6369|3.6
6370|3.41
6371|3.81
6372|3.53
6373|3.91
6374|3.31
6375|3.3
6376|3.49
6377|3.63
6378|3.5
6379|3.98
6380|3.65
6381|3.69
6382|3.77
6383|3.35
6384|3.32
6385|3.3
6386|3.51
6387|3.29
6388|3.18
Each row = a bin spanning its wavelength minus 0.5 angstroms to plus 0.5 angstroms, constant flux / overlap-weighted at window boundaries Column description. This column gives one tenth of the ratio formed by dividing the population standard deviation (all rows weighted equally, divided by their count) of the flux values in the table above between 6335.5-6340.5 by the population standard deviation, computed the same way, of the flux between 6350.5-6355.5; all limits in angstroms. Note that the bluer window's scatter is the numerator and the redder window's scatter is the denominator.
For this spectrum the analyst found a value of 0.41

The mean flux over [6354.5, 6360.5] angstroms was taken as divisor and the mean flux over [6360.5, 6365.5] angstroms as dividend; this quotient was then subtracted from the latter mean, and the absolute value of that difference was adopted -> 2.36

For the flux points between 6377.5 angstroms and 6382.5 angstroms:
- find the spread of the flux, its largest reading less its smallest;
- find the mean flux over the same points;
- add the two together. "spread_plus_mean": 4.20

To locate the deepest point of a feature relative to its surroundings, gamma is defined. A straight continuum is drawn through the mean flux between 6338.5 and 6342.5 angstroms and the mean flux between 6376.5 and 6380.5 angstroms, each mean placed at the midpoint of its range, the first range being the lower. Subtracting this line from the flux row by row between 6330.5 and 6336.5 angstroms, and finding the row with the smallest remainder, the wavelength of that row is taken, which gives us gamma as 6336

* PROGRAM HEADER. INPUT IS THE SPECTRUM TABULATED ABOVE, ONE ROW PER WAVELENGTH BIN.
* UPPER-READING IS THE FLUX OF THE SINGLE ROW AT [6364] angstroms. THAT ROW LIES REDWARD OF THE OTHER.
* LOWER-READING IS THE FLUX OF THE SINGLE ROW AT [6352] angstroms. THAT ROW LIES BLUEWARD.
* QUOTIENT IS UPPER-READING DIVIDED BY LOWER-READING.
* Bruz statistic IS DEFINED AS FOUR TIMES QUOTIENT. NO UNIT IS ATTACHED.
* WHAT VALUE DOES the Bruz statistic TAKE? 3.05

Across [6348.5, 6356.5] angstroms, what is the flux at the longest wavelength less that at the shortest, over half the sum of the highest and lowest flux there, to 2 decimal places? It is 0.15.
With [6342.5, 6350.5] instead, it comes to 0.14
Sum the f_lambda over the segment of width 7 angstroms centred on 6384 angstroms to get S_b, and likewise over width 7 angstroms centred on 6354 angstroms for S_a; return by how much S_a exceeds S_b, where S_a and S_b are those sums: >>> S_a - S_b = 0.8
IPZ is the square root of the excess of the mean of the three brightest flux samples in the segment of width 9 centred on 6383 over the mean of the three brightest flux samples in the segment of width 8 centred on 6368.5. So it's 0.2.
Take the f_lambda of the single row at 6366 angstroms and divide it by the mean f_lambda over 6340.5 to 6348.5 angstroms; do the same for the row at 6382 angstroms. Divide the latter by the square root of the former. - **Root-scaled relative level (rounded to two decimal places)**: 1.18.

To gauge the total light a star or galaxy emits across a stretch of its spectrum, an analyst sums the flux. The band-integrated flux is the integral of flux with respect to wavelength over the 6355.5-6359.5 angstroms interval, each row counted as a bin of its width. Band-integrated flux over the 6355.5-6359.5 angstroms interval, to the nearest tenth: 15.2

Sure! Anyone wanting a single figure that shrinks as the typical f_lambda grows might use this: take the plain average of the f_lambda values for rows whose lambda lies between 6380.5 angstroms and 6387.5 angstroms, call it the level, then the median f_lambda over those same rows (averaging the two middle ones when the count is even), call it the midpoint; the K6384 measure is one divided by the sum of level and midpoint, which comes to 0.147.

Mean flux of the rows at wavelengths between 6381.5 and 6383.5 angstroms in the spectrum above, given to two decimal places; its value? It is 3.56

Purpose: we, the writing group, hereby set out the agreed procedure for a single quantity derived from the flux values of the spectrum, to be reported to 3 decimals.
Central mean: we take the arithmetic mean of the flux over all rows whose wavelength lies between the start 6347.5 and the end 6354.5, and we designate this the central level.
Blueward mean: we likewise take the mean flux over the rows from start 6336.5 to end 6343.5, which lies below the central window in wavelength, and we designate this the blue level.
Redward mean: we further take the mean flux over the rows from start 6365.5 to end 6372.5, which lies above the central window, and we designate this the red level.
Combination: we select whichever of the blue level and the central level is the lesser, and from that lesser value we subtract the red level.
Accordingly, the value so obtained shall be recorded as -0.127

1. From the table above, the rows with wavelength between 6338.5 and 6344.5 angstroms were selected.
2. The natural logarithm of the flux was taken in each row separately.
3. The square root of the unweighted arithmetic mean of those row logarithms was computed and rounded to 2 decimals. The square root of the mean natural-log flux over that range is 1.09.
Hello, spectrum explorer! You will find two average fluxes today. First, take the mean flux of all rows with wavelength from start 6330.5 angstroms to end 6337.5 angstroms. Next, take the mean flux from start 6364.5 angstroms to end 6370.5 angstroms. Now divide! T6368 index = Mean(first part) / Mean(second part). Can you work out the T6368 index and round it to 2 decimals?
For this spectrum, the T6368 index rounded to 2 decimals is 1.02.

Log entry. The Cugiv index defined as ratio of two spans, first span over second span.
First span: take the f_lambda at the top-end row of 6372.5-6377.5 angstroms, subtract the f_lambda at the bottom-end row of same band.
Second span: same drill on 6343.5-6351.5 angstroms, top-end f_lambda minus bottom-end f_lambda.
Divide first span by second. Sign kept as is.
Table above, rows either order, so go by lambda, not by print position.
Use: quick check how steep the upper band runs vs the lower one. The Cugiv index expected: -1.9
